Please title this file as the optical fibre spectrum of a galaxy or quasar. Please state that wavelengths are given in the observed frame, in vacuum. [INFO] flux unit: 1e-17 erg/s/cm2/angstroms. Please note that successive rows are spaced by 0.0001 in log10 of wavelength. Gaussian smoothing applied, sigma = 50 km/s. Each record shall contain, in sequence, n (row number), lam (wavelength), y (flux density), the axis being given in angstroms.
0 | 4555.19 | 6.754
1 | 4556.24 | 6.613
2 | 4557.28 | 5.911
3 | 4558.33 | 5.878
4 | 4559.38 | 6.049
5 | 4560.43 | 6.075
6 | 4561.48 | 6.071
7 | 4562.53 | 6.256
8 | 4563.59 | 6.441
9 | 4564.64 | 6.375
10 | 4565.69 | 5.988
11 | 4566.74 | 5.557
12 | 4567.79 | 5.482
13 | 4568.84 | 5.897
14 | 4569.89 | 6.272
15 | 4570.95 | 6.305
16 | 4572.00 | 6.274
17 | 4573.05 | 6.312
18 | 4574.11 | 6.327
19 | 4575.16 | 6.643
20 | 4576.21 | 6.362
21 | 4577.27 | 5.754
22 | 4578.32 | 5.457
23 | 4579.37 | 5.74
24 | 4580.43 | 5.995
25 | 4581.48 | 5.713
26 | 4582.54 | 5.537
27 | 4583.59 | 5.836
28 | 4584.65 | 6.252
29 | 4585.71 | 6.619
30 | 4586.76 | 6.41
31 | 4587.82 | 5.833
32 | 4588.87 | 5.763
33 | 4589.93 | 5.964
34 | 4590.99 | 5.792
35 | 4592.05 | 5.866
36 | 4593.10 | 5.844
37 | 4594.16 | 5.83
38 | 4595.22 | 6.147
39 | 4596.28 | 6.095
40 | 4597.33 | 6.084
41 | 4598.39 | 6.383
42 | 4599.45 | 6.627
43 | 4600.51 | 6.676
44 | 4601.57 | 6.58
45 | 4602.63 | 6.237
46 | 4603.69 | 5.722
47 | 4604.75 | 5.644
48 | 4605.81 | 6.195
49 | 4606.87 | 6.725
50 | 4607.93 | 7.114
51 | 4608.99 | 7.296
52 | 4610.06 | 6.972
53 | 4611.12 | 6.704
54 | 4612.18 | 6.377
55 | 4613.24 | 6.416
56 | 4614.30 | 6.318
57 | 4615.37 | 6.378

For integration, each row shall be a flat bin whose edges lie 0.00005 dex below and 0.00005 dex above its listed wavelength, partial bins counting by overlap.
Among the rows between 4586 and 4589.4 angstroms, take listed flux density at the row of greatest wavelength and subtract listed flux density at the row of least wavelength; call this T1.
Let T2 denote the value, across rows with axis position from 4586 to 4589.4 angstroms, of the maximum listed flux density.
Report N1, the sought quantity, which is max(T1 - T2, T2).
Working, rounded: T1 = -0.6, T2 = 6.41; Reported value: 6.41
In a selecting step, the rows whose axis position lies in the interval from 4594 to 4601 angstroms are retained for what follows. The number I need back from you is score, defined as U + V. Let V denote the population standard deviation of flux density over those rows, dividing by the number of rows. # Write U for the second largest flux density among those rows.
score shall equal 6.91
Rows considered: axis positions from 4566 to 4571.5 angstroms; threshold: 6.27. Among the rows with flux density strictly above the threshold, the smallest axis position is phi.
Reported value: 4569.89 angstroms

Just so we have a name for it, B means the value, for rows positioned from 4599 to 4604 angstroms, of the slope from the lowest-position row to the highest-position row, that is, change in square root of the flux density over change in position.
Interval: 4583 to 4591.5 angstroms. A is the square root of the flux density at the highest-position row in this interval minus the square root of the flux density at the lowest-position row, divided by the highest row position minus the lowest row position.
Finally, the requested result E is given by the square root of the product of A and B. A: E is 0.007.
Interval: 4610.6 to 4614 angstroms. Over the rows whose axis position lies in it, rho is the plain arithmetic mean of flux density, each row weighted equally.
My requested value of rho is 6.50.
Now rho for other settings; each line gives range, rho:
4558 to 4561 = 6.00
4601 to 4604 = 6.18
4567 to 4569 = 5.69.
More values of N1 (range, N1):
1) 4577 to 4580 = 5.75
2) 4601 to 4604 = 6.58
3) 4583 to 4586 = 6.62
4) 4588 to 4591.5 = 5.96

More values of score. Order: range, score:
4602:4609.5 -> 7.71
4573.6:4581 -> 6.75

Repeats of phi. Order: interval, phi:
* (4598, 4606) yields 4598.39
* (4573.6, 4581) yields 4574.11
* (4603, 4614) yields 4606.87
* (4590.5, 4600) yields 4598.39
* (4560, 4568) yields 4563.59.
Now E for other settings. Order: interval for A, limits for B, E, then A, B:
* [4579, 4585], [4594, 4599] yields 0.023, 0.020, 0.03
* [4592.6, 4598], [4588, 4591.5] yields 0.006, 0.012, 0.00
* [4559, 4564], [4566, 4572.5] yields 0.023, 0.019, 0.03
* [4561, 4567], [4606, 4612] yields 0.004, -0.020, 0.00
